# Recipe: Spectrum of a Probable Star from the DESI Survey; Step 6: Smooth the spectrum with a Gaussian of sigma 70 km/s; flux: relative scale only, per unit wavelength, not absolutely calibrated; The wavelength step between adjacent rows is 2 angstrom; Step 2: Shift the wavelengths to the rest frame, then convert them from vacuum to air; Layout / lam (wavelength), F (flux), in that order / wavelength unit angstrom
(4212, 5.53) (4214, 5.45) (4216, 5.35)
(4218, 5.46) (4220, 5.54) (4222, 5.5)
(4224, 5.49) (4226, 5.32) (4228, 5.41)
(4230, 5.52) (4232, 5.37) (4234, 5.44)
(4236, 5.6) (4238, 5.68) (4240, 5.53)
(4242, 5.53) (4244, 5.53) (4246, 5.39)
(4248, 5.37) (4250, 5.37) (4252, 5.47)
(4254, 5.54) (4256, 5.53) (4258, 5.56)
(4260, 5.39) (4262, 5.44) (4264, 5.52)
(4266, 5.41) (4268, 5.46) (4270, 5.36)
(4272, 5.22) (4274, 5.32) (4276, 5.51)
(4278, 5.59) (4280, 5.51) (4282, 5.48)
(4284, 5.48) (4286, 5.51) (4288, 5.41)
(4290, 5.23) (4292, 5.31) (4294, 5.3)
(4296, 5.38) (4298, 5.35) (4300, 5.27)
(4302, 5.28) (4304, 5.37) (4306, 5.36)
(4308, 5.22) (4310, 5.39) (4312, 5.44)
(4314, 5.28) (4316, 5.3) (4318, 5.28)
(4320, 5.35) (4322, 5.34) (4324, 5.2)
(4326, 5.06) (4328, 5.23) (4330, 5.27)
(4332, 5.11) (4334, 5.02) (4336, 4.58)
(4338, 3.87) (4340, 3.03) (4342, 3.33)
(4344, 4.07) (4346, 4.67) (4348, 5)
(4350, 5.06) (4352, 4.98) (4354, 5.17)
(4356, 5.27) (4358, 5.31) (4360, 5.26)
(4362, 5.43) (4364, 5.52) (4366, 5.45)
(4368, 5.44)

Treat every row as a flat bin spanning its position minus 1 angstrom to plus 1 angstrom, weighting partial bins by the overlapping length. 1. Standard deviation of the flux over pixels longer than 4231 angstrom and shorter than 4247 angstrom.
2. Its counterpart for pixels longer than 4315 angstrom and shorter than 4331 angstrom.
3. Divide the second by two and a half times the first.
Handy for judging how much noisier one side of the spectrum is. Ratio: 0.36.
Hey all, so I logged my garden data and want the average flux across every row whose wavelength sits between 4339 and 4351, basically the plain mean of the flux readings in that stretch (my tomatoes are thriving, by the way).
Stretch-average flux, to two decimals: 4.19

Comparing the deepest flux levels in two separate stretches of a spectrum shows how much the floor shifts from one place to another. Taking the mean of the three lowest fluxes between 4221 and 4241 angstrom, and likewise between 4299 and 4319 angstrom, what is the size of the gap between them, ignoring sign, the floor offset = 0.11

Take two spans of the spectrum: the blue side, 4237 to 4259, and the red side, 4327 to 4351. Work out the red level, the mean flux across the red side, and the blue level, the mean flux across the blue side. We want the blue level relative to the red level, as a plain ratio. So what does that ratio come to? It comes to 1.22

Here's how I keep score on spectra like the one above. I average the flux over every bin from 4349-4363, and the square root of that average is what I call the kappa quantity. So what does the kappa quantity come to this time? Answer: 2.28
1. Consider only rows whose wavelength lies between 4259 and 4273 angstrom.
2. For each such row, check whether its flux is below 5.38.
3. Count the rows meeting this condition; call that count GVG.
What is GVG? 2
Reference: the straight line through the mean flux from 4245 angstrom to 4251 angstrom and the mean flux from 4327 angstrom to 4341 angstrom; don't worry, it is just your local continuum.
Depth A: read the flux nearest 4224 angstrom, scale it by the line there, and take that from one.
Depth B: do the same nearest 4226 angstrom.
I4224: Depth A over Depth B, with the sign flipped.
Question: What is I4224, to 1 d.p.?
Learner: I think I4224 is -0.4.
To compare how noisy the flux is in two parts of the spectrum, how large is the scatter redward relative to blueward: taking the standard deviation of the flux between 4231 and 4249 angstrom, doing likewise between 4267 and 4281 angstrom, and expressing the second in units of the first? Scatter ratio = 1.2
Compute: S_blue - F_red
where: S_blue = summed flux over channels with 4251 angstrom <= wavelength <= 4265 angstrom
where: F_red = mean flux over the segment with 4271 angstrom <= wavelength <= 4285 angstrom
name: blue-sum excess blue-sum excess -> 33.0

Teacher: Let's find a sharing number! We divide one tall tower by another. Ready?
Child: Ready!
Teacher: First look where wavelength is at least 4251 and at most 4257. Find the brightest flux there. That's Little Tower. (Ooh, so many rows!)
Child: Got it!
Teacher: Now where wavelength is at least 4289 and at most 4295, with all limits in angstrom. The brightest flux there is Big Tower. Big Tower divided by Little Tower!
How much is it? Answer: 0.96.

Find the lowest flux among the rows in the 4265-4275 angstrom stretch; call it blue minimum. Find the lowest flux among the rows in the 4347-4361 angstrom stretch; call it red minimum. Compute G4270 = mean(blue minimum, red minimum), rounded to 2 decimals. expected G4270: 5.10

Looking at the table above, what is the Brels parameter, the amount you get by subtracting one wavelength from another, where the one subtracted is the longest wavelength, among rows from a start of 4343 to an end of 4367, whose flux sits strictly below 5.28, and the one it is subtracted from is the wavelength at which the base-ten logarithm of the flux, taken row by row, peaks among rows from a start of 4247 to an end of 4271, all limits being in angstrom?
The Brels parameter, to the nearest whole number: -102 angstrom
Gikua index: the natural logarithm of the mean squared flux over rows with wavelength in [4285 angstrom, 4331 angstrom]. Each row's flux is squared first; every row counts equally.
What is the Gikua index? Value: 3.34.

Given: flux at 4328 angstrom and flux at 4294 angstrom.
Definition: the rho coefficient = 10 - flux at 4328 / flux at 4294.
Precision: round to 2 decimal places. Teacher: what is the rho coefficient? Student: 9.01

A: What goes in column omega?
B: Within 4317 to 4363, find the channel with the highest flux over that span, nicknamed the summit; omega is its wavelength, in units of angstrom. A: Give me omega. 4362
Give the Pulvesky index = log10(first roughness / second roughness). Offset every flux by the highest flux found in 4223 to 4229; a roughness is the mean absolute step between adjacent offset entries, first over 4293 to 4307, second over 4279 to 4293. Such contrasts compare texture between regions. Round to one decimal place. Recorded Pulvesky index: -0.1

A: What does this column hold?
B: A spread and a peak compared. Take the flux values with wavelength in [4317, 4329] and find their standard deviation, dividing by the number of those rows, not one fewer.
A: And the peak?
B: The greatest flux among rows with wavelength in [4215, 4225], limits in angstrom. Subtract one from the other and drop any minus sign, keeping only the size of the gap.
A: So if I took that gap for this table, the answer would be 5.44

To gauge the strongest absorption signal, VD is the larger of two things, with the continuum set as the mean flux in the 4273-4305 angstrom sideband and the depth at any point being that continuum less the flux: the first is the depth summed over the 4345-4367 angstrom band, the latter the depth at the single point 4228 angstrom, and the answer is 2.2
